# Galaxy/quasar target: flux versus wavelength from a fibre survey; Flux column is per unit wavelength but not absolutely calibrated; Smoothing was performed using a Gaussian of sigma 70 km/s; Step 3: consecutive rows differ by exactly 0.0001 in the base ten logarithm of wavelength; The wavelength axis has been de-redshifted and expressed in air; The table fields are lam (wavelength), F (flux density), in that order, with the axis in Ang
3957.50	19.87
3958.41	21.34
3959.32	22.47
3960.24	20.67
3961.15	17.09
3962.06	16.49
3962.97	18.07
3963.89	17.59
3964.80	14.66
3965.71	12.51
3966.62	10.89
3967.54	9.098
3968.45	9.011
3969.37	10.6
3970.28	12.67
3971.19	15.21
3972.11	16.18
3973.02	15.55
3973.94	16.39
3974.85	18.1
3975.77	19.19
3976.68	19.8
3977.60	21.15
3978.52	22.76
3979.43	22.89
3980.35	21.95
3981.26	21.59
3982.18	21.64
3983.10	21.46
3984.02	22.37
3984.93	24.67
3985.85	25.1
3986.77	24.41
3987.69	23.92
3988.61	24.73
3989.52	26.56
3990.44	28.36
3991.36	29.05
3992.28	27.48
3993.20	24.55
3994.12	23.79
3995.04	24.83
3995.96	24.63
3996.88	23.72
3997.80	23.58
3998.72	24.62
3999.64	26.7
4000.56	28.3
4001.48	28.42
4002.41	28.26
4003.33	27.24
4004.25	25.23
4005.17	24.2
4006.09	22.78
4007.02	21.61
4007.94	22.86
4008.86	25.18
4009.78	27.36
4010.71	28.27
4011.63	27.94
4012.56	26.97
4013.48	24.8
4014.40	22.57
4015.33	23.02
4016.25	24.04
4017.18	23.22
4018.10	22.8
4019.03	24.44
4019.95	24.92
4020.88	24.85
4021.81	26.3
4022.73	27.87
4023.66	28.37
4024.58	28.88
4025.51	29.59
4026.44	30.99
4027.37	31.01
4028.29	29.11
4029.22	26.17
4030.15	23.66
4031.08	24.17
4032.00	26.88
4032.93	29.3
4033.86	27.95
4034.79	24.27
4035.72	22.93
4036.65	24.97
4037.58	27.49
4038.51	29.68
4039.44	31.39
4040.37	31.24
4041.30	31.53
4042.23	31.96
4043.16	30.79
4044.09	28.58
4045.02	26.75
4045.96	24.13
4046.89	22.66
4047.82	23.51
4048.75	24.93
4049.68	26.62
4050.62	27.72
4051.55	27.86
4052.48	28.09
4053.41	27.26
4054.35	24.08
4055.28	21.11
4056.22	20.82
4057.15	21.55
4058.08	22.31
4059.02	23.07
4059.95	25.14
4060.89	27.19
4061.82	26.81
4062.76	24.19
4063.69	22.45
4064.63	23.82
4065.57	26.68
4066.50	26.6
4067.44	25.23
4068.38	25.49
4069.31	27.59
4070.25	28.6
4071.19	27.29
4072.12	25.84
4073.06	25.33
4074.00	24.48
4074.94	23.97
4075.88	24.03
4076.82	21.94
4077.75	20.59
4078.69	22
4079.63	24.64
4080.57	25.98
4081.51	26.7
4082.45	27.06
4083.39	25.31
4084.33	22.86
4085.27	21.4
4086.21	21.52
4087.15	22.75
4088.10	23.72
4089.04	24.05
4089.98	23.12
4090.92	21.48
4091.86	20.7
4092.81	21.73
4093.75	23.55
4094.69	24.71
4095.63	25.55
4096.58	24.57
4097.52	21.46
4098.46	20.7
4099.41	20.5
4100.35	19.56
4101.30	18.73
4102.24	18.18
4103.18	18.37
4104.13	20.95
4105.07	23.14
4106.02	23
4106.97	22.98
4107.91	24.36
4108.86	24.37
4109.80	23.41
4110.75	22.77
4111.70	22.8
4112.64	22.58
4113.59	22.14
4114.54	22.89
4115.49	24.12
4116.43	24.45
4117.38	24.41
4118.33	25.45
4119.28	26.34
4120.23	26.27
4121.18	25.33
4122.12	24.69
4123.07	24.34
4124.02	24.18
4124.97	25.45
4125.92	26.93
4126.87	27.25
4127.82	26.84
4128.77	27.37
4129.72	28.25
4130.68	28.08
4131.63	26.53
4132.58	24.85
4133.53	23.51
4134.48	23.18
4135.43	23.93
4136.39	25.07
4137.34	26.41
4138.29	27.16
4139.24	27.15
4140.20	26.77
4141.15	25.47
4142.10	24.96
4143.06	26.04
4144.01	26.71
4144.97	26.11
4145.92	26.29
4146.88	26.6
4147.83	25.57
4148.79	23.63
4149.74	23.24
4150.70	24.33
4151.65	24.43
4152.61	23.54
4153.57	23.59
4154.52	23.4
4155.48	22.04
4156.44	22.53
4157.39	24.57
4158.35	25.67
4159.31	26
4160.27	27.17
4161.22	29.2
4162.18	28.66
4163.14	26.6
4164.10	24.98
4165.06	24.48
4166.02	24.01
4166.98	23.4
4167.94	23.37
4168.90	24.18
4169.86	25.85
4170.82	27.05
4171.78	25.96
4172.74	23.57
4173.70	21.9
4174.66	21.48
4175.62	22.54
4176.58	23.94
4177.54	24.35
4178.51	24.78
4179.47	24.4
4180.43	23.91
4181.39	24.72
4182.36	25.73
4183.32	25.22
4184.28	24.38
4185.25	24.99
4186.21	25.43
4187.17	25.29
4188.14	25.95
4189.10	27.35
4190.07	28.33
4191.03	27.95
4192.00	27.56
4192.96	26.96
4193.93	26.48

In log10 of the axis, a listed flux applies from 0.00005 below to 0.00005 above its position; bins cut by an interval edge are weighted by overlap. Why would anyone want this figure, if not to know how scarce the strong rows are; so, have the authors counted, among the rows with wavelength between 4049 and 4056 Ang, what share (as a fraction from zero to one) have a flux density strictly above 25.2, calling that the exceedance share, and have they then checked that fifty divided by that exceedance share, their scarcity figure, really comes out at 70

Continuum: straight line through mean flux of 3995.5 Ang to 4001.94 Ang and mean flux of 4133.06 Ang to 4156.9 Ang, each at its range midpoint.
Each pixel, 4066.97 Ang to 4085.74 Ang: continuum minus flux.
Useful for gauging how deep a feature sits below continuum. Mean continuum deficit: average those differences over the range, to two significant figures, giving 0.45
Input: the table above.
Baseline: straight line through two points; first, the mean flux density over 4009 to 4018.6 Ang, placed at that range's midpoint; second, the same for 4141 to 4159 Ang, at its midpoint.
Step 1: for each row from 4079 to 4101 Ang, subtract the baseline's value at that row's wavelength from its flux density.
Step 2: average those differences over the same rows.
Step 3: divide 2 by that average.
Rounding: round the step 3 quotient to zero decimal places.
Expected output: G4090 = -1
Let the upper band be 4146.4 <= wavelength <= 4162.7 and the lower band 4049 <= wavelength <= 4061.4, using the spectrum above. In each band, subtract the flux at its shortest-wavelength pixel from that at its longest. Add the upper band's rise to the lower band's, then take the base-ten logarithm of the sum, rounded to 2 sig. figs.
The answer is 0.42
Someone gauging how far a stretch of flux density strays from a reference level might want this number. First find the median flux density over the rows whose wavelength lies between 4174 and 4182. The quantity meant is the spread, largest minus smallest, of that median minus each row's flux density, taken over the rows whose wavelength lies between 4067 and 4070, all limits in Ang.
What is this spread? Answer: 2.4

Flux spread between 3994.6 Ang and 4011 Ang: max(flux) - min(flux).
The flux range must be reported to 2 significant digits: 6.8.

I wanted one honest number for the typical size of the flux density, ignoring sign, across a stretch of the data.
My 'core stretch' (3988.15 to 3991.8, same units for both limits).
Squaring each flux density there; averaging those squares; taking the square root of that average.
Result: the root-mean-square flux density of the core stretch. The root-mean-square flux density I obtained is 27.2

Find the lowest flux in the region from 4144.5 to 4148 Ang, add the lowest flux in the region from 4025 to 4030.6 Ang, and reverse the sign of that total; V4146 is -49.2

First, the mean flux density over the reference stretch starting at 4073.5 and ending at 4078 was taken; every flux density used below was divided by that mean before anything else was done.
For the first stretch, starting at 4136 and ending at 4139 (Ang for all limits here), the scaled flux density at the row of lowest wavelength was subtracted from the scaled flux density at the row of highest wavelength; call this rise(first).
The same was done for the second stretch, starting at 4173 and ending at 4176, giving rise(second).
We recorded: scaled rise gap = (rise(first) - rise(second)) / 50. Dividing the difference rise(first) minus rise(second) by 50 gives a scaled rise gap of 0.001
